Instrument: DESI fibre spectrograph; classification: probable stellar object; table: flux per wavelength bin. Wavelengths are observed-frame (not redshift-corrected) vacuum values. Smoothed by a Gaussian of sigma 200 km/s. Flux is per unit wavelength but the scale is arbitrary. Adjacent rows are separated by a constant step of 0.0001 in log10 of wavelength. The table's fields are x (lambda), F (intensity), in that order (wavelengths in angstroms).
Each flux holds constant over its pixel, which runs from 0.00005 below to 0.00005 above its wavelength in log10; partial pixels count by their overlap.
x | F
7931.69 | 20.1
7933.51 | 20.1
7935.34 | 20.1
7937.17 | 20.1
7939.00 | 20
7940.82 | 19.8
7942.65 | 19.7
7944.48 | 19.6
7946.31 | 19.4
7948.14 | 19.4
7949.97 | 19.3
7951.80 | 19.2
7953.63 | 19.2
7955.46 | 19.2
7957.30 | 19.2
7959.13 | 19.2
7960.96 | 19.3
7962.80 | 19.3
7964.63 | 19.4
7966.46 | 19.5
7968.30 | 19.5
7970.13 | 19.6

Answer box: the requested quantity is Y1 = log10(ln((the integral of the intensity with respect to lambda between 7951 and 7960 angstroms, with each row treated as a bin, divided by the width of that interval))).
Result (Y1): 0.470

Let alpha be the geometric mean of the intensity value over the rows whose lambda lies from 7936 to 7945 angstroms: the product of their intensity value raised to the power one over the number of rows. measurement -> 19.84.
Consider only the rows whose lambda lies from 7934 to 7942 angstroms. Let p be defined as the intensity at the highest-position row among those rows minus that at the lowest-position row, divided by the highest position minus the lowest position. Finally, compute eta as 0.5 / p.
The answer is -9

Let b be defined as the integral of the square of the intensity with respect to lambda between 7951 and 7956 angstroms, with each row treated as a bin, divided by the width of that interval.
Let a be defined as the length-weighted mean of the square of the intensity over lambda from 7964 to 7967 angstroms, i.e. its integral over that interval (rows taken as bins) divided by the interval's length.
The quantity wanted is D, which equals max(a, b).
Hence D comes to 379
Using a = 379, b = 369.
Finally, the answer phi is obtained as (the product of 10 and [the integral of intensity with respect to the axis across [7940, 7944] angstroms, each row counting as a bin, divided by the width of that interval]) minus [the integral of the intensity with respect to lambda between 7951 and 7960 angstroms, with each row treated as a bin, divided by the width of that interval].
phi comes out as 178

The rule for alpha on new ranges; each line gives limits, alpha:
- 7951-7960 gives 19.20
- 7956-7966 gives 19.28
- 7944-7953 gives 19.38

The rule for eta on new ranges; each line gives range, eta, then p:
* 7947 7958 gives -23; -0.02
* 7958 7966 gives 14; 0.04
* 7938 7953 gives -8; -0.06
